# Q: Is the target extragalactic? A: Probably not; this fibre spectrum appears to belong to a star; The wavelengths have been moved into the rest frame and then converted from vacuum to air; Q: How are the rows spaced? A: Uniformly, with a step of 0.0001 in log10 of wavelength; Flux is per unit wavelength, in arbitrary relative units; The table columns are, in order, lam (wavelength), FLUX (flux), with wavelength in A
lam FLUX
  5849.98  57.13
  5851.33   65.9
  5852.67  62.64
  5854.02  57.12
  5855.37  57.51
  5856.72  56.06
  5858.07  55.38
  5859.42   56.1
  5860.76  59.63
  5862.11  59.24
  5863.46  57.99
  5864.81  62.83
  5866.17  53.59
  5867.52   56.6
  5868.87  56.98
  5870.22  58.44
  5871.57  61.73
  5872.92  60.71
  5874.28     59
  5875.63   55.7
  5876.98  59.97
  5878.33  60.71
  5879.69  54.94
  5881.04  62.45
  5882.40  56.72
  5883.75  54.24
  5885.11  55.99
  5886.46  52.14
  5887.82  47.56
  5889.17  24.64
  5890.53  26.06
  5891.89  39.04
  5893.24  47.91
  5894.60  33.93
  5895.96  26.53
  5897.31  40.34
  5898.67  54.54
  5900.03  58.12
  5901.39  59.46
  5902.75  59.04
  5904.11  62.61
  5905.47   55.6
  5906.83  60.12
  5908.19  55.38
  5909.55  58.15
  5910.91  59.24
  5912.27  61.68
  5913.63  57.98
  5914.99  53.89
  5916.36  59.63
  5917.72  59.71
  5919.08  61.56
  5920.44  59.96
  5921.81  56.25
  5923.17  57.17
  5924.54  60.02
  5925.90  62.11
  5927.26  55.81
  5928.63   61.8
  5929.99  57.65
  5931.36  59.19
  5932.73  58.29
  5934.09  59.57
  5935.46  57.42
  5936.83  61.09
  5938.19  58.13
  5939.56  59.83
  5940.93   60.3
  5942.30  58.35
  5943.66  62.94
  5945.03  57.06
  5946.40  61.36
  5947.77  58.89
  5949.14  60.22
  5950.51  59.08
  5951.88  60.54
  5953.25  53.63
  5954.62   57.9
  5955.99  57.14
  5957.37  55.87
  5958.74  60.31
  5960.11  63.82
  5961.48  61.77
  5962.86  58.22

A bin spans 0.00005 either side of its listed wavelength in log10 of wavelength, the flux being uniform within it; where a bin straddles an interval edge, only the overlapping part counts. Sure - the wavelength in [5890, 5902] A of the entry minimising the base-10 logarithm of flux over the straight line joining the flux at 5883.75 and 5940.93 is 5890.53 A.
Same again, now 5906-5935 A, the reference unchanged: 5914.99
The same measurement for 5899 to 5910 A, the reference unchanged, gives 5908.19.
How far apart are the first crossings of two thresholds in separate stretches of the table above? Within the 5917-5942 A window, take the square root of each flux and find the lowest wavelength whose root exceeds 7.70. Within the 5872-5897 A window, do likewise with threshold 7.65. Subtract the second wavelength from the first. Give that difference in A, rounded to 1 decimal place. 44.8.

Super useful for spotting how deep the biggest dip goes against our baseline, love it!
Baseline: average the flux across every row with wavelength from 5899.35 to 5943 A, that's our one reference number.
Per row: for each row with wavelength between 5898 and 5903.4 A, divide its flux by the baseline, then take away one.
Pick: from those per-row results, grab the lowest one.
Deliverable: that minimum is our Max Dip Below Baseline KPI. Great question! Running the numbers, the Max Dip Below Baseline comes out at -0.074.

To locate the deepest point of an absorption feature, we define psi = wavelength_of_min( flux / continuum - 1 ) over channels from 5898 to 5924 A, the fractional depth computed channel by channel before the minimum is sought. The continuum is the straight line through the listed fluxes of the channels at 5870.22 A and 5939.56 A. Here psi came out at 5914.99 A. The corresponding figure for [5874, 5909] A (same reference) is 5889.17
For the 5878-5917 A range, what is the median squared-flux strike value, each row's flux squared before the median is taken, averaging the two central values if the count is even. 3091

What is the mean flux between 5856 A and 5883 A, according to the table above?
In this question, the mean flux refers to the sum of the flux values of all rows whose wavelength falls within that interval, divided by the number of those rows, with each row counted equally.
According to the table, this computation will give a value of 58.24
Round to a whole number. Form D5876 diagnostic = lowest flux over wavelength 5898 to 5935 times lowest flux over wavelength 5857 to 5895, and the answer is 1328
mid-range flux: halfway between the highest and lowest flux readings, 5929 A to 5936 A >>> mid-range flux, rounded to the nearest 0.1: 58.5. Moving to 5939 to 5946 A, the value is 60.0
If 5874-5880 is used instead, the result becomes 57.8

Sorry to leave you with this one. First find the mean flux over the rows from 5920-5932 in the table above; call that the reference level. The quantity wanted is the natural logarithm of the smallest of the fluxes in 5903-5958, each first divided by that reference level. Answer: -0.093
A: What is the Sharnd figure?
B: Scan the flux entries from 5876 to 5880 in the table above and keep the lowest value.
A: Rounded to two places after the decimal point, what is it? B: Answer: 54.94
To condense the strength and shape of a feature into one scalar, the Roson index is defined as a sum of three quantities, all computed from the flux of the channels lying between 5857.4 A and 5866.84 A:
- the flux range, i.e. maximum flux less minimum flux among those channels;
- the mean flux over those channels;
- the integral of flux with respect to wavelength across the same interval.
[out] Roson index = 613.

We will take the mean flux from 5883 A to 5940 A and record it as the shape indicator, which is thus 54.0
